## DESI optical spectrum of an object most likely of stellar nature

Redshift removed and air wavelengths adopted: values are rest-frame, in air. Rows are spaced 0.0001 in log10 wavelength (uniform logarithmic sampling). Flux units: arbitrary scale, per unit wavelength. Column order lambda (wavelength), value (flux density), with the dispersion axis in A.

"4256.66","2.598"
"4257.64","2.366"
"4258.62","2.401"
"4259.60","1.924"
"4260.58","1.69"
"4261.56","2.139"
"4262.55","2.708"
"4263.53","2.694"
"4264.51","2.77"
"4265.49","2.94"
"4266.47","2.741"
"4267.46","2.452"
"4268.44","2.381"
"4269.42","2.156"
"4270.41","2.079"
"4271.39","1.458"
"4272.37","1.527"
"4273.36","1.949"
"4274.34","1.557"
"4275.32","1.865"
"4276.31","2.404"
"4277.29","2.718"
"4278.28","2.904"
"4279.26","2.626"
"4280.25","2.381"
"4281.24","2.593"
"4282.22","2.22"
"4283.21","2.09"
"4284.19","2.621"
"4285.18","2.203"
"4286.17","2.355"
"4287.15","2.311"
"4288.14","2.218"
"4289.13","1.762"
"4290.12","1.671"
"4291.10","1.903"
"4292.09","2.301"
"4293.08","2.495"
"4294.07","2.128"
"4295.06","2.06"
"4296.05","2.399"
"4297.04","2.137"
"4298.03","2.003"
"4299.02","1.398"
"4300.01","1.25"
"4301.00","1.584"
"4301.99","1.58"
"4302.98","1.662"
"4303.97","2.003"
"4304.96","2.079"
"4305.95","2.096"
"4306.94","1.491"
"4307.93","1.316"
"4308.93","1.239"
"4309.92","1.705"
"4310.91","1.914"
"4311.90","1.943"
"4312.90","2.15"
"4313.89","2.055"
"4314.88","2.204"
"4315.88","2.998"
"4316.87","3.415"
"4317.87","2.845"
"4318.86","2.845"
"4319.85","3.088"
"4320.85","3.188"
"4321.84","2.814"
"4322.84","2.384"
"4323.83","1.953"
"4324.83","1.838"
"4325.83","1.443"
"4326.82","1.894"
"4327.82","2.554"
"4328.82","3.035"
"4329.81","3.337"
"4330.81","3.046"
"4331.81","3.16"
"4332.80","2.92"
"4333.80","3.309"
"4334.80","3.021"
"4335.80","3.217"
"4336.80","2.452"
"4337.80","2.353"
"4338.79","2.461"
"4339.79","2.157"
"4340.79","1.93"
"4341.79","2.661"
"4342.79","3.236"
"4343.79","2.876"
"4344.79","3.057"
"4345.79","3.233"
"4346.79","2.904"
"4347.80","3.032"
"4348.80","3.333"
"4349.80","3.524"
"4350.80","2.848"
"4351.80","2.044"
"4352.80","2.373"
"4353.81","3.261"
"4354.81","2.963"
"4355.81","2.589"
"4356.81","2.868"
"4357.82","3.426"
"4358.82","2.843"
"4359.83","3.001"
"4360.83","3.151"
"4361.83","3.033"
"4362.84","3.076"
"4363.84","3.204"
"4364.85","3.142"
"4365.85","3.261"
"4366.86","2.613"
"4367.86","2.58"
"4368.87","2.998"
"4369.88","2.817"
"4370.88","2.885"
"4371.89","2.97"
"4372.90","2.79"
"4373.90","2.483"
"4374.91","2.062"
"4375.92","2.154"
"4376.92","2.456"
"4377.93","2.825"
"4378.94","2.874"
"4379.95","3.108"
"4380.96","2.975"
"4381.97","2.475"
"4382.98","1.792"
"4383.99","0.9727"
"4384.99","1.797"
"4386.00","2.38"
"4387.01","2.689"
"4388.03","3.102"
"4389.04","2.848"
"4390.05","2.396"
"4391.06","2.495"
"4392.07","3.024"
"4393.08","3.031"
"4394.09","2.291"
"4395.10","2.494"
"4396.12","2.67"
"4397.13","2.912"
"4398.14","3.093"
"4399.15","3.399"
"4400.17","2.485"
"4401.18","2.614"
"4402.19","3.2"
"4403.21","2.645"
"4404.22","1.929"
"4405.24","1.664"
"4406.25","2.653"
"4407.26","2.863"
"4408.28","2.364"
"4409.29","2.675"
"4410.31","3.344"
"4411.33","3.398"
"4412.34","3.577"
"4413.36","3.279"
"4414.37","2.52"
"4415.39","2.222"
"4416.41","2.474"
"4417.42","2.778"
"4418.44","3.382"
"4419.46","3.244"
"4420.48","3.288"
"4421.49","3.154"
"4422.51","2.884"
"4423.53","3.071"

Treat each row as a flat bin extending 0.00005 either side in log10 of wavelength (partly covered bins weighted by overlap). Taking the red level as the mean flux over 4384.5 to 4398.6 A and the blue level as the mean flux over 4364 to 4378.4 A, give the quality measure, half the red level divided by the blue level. 0.49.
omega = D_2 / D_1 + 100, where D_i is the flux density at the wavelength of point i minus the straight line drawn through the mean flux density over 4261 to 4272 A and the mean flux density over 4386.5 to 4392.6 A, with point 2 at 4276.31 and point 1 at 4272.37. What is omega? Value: 100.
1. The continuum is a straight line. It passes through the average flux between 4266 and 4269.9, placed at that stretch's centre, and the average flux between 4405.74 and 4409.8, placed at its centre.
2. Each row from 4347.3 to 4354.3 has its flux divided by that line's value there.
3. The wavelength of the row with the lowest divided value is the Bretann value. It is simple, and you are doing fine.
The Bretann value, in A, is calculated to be 4351.80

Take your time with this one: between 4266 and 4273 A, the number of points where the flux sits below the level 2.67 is 6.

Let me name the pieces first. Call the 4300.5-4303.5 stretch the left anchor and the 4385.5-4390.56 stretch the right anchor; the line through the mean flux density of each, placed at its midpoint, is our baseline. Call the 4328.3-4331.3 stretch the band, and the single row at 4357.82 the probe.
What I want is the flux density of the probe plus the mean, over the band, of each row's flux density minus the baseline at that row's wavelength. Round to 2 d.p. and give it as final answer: 4.61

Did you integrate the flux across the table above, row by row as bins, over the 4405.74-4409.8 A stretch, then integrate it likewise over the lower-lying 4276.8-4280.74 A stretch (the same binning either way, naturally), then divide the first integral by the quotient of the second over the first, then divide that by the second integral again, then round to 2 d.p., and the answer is 1.05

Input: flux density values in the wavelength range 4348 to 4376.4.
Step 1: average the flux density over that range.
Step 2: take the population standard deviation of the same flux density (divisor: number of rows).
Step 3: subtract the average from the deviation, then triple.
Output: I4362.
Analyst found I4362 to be -7.5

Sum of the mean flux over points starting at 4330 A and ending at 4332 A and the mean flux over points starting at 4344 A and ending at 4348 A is 6.16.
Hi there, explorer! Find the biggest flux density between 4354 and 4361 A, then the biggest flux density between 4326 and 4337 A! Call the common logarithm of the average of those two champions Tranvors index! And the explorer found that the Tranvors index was 0.529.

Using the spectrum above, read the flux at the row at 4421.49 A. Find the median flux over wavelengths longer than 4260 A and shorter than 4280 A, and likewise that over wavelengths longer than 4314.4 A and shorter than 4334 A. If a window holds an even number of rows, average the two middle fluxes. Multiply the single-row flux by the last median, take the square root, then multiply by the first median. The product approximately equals 7.2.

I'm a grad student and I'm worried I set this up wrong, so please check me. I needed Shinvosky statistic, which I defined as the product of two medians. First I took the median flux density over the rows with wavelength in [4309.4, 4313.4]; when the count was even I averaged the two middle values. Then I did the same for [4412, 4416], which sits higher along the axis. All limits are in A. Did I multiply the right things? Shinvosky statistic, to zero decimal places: 6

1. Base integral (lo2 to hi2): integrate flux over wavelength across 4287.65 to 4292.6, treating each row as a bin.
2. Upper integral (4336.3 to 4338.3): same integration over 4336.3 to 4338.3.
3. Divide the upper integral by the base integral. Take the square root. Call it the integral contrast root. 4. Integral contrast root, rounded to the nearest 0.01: 0.70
